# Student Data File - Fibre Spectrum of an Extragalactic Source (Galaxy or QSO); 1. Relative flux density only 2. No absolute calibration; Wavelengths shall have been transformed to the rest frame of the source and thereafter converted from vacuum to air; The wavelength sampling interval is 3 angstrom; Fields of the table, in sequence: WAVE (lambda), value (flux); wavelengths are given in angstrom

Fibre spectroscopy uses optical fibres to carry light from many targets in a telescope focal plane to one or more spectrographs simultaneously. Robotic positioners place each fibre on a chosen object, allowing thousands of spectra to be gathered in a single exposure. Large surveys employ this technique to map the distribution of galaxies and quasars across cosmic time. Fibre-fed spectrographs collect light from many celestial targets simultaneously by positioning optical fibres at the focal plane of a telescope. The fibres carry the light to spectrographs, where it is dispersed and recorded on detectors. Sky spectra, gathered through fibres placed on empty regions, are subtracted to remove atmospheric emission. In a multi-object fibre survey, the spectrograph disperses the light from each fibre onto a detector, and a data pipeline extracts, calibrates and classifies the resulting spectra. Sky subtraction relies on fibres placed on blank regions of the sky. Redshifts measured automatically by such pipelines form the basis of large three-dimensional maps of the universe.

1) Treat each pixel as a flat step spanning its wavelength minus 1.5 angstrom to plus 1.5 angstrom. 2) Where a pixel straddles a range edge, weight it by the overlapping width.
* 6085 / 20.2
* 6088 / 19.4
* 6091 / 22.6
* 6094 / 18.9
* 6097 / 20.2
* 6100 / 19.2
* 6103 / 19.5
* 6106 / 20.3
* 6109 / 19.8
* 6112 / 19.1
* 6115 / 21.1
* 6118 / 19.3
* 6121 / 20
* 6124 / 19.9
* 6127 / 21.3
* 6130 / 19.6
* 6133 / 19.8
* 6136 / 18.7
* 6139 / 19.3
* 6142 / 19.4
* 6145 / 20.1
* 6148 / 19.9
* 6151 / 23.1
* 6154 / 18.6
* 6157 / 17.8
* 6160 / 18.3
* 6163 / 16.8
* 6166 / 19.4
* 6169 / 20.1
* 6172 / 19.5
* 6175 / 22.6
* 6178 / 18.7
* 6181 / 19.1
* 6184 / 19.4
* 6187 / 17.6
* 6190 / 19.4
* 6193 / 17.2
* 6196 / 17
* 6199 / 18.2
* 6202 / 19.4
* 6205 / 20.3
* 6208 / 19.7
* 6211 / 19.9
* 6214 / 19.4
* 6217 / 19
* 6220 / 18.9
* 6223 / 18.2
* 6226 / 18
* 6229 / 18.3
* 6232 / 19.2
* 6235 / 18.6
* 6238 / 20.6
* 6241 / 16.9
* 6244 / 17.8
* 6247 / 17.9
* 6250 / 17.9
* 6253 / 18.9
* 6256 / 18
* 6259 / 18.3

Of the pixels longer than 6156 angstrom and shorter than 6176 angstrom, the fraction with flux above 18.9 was 0.57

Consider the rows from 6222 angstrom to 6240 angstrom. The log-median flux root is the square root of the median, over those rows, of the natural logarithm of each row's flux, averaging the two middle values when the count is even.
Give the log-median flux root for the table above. 1.707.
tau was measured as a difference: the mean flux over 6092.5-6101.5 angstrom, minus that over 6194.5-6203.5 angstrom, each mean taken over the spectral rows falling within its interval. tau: 1.2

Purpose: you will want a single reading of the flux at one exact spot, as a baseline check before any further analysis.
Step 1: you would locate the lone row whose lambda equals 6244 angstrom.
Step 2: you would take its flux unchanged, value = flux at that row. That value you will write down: 17.8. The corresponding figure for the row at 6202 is 19.4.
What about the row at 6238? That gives 20.6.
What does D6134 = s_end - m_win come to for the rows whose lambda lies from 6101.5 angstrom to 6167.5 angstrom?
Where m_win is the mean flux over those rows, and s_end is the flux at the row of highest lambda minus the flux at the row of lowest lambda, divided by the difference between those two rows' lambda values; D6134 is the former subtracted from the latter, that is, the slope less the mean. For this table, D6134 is -19.6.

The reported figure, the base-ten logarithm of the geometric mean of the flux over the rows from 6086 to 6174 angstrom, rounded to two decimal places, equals 1.29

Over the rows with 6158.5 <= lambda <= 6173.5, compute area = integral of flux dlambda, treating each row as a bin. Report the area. 282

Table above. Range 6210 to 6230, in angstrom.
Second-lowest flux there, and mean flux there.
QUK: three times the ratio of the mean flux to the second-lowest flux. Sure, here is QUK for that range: 3.10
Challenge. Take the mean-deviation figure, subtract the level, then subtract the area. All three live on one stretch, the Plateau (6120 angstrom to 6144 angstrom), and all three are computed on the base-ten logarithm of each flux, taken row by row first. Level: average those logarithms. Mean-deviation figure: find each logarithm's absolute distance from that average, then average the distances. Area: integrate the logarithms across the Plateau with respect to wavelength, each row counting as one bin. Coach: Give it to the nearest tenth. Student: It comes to -32.4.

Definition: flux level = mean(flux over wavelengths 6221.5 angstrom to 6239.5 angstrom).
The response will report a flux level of 18.8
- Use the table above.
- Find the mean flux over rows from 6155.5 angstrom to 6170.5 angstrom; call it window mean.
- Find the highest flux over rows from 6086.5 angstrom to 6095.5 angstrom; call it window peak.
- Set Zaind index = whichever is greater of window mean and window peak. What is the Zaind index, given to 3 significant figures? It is 22.6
